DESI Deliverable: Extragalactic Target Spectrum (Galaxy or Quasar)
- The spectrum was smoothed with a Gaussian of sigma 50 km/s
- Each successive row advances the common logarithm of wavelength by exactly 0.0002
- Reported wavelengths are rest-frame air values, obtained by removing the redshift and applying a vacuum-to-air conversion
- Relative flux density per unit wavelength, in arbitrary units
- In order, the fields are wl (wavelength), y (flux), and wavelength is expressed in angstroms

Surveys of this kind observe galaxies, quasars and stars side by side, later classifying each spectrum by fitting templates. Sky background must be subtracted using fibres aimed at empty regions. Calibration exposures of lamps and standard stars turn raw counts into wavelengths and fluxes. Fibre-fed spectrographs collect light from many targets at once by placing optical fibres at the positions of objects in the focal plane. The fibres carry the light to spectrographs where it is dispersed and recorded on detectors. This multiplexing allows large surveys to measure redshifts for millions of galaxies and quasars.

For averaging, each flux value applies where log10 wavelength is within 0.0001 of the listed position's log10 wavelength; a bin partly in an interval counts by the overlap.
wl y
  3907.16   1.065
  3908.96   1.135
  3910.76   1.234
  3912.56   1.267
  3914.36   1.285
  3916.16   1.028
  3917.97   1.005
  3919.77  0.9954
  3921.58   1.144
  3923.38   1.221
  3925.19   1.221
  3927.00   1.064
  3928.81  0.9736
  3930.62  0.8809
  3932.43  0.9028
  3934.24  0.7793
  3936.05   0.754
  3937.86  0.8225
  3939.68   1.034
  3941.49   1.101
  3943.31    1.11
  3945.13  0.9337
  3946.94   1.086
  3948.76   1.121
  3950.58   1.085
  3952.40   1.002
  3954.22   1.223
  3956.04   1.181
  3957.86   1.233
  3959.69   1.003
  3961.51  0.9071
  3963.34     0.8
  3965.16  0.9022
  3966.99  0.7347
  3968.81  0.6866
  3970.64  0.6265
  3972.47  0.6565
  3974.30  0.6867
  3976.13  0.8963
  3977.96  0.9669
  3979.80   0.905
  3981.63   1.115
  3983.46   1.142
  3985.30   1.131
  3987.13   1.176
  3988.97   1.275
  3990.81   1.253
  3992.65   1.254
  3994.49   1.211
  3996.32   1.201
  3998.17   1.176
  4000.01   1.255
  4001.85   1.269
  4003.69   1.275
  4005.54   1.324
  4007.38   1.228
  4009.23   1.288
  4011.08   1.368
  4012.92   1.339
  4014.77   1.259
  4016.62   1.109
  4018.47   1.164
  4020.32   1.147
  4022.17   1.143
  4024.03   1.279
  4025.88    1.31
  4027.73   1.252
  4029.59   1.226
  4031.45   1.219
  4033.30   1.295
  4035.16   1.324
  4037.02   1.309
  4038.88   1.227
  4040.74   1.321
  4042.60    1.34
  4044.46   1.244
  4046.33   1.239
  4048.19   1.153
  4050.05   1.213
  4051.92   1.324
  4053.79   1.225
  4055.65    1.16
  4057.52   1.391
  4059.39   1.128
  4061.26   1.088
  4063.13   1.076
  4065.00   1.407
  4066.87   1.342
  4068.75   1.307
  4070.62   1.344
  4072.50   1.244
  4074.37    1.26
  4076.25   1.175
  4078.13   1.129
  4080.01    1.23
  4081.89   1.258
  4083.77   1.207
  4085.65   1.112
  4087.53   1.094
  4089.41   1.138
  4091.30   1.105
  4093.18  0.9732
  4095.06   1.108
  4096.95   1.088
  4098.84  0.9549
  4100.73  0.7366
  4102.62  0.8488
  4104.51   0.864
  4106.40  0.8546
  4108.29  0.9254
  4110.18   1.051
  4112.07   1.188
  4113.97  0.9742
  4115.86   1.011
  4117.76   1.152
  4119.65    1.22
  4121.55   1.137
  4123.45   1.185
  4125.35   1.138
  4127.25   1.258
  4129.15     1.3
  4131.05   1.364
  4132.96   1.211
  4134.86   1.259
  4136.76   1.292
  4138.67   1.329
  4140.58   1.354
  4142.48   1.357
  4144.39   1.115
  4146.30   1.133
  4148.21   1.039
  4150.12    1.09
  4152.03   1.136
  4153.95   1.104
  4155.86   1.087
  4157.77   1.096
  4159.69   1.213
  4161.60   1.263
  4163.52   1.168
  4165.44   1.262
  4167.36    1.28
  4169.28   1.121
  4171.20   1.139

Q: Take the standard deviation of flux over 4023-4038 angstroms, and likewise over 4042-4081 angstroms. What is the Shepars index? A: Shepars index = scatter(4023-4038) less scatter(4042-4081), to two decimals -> -0.06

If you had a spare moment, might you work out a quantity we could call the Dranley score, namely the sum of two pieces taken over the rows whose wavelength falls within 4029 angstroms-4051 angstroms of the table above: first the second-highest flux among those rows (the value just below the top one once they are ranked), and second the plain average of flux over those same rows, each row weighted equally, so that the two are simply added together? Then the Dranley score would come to 2.58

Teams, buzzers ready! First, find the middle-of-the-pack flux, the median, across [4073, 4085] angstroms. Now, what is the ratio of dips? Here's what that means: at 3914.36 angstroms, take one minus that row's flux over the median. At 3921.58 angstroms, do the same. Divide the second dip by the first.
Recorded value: -1.1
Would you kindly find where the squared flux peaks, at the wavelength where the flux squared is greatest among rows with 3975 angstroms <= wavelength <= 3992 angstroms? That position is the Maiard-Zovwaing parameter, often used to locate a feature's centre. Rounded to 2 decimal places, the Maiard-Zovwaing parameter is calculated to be 3988.97 angstroms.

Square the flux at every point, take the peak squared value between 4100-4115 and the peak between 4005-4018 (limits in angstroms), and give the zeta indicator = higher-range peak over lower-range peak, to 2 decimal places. 0.75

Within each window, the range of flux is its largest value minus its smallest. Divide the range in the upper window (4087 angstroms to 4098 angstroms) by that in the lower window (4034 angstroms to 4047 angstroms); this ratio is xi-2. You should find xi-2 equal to 1.5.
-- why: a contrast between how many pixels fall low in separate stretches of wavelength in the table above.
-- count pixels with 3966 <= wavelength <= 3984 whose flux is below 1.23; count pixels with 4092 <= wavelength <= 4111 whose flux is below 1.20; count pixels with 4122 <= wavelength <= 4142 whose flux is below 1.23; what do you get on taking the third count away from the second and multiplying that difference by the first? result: 70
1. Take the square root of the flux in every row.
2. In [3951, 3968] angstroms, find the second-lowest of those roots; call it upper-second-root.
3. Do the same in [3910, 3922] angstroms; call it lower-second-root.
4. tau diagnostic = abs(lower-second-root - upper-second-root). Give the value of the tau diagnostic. 0.11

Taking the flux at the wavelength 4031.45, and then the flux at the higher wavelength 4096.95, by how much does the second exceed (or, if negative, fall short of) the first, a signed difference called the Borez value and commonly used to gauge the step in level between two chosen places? -0.13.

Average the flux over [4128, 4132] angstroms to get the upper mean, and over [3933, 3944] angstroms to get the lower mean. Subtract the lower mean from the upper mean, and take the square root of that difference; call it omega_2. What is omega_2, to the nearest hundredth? 0.63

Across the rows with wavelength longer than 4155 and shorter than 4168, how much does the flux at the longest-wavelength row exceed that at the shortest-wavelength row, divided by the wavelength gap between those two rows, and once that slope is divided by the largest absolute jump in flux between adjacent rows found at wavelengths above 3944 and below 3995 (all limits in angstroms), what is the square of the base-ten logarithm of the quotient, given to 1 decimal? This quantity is 1.3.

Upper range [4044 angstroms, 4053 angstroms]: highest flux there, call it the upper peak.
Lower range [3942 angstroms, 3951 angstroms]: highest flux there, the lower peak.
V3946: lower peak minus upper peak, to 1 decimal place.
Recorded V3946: -0.2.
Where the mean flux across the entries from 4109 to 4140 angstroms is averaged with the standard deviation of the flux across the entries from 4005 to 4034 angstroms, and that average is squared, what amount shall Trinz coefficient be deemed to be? 0.40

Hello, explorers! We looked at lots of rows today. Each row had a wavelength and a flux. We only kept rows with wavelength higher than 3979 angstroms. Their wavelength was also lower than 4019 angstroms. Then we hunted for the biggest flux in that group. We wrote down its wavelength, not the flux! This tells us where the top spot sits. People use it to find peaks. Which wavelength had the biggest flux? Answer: 4011.08 angstroms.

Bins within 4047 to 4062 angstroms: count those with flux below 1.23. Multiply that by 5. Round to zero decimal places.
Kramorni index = 30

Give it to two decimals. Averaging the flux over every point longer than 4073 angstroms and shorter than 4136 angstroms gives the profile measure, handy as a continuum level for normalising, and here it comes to 1.11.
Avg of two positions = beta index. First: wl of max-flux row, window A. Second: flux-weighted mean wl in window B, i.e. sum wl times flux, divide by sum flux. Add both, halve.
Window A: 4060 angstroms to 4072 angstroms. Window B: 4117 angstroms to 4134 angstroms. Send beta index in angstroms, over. 4095.3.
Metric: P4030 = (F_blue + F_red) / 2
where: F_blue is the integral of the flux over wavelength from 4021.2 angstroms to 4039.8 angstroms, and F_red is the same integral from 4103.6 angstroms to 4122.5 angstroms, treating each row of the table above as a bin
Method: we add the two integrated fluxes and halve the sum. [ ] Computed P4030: 21.5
